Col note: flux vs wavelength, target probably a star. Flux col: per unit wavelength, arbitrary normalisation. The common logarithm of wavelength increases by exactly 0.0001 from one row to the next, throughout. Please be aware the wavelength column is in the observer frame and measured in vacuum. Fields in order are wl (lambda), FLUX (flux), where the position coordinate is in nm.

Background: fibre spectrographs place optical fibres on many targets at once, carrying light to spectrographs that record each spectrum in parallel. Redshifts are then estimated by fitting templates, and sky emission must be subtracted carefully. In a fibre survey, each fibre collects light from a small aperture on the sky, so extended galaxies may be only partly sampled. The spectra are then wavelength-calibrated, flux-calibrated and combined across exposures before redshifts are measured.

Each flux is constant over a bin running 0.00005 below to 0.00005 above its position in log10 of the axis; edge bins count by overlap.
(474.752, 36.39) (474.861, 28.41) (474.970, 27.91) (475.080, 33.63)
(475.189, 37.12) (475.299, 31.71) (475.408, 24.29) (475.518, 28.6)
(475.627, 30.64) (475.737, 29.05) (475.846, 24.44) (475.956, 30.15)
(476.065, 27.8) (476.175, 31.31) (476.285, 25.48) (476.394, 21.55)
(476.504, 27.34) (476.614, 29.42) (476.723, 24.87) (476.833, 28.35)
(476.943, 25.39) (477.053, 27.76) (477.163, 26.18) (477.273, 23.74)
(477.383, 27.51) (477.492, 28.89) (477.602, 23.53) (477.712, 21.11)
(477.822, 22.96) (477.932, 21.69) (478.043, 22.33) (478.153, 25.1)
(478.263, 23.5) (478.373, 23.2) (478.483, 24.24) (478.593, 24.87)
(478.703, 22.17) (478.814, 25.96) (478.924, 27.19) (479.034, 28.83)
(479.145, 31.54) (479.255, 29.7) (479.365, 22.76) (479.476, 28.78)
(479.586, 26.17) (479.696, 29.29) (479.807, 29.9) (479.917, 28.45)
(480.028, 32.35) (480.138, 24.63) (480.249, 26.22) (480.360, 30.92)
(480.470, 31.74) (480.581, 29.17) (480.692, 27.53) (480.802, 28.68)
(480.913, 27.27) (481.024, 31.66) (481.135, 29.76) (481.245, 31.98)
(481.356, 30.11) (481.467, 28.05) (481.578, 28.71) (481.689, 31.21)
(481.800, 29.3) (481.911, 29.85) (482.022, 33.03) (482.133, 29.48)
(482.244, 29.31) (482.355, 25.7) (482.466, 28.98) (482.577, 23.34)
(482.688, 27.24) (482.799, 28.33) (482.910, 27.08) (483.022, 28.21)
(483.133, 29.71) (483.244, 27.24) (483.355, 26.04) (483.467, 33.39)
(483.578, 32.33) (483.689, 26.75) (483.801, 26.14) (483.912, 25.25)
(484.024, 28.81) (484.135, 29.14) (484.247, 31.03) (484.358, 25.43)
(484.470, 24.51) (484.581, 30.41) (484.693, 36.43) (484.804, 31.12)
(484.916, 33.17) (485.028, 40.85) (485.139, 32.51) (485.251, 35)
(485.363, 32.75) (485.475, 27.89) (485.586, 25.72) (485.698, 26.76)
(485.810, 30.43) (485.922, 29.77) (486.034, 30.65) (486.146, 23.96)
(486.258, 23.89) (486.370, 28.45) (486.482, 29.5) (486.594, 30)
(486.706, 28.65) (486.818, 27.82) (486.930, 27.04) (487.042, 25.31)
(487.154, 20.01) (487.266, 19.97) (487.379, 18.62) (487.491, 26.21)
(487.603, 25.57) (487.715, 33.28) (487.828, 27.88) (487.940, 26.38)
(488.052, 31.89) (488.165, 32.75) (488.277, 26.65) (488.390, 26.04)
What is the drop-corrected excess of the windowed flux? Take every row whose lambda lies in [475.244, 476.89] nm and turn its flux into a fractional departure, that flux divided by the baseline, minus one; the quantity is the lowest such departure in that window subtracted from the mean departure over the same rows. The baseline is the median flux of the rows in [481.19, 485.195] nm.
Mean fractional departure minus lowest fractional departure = 0.21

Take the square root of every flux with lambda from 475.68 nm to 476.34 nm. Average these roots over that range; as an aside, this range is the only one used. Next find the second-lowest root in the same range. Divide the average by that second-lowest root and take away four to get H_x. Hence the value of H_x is -2.95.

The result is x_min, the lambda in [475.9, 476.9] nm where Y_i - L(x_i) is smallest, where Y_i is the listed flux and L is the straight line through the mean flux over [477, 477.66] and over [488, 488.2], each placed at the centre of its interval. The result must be 476.394 nm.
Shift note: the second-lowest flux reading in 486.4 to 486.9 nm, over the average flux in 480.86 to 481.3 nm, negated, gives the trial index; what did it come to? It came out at -0.95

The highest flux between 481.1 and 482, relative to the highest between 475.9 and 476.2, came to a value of 1.02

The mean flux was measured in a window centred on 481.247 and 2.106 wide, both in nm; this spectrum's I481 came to 29.7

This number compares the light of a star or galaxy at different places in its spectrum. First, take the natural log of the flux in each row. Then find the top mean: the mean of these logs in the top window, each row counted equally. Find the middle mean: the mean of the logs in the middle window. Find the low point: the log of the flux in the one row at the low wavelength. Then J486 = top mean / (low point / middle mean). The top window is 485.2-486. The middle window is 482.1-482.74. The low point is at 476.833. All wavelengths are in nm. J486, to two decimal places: 3.35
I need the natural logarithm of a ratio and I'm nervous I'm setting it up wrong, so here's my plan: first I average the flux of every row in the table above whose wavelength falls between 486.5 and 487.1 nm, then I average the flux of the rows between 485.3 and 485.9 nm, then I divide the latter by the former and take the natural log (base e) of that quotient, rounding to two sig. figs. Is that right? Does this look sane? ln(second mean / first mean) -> 0.034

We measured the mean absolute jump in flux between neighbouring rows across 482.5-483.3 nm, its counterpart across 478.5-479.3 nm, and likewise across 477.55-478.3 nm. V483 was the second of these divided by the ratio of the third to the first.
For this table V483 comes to 2.5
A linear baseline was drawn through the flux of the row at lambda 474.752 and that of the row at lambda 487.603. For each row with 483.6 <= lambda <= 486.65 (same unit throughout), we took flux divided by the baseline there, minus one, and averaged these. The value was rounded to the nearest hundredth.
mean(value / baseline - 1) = 0.07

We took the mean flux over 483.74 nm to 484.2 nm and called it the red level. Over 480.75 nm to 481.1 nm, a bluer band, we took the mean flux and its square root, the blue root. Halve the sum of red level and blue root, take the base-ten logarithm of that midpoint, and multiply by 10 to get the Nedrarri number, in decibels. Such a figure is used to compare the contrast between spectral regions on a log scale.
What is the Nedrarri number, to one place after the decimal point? 12.1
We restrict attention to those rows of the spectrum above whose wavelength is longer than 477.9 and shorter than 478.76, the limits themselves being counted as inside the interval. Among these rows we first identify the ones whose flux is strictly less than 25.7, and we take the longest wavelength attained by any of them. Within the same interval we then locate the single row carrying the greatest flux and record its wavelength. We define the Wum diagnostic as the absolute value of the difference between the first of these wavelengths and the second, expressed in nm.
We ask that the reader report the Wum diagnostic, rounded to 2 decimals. 0.55 nm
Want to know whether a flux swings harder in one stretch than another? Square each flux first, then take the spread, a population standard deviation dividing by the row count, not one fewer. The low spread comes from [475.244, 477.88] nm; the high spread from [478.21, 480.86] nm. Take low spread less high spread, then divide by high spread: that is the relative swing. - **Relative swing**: 0.0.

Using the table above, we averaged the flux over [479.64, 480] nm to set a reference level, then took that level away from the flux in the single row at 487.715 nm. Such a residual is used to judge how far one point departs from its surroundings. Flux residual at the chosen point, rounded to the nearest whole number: 4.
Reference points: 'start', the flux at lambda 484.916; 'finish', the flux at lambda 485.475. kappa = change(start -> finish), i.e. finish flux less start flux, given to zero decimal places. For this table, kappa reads -5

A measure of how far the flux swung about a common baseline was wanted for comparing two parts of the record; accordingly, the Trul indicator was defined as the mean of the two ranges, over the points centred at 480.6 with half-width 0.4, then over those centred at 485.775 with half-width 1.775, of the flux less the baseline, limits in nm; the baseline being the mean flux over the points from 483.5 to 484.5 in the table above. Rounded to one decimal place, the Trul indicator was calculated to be 13.9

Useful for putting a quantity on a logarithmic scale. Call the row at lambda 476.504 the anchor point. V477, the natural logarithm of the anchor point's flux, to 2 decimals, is 3.31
